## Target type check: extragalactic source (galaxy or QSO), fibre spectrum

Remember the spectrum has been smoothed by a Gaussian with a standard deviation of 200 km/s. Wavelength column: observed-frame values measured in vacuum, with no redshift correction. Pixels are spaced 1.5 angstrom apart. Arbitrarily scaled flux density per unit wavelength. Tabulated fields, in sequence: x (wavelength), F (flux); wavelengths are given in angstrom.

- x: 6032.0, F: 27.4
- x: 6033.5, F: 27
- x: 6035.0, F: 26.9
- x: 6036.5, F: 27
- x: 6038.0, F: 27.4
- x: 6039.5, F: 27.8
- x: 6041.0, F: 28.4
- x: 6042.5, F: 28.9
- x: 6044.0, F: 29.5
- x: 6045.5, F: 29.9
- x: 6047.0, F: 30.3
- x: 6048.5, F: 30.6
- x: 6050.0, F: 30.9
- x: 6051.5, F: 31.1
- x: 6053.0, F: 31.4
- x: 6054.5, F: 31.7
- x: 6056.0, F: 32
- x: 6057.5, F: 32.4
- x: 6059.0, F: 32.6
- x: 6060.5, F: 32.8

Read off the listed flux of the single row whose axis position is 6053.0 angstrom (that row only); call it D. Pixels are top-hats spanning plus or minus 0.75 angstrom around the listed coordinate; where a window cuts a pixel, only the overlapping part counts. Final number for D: 31.4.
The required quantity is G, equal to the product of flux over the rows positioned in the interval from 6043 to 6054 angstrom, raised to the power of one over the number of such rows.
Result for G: 30.5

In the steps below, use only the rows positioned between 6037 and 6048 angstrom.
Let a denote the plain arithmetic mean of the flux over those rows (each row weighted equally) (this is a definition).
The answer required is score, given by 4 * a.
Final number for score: 116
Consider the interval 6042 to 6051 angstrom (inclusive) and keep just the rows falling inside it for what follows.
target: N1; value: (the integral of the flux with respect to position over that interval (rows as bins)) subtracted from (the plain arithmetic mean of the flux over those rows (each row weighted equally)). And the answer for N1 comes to -241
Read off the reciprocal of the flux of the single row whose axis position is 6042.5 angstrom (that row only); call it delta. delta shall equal 0.0346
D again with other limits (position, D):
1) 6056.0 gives 32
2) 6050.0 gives 30.9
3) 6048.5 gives 30.6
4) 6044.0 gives 29.5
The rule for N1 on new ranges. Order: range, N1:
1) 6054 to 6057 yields -64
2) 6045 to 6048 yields -60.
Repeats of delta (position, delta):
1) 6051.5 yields 0.0322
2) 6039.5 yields 0.0360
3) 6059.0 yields 0.0307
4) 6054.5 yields 0.0315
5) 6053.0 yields 0.0318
